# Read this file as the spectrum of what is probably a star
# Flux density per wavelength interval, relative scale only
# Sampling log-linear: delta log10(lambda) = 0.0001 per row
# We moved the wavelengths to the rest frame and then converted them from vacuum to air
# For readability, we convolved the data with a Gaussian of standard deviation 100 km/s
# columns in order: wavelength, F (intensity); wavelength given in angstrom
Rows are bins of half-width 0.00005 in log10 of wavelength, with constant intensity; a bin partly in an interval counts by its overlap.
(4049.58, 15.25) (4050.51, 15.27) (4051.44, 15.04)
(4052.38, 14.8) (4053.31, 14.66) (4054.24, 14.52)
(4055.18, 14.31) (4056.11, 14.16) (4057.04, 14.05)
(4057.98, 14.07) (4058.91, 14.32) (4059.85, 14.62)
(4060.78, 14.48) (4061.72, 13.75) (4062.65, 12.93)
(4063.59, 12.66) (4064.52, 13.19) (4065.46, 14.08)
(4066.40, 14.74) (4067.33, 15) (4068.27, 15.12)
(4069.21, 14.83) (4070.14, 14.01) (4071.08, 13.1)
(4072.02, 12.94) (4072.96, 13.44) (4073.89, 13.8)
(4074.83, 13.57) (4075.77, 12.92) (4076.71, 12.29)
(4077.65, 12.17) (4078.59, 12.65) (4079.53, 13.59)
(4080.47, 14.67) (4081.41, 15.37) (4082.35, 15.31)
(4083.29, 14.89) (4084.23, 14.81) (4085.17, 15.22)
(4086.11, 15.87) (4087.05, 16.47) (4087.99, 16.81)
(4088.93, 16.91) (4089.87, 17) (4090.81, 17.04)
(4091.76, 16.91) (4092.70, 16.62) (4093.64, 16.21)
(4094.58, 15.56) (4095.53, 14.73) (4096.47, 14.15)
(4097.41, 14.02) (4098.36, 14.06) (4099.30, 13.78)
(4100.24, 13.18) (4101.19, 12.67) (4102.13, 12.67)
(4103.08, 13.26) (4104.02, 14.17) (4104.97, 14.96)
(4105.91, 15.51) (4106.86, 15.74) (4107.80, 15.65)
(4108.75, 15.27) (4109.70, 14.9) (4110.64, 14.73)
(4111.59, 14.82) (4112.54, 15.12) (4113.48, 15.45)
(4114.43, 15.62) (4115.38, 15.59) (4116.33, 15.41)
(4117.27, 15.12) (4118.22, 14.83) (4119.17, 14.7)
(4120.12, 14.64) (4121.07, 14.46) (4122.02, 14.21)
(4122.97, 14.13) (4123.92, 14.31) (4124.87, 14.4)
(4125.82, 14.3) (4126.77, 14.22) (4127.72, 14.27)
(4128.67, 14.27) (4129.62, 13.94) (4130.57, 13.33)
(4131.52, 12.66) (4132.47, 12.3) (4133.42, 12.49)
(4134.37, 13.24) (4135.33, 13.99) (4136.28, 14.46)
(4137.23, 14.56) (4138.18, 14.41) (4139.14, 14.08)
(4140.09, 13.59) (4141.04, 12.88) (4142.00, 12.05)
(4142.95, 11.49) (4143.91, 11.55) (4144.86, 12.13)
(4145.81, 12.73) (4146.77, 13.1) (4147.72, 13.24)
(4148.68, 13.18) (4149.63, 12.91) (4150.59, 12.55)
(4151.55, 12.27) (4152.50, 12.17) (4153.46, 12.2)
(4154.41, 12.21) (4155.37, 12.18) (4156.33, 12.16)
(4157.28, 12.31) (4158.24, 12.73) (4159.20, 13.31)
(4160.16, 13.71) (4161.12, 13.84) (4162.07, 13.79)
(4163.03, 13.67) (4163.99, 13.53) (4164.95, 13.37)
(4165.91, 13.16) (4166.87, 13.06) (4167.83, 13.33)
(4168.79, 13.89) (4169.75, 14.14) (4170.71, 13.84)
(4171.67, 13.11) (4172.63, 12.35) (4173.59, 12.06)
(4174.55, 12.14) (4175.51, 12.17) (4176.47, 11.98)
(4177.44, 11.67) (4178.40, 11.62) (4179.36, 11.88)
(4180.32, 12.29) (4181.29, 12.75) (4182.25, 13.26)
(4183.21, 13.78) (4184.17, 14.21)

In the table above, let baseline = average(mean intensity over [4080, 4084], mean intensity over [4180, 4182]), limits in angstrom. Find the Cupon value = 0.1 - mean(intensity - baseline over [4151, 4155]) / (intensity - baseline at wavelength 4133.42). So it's -1.1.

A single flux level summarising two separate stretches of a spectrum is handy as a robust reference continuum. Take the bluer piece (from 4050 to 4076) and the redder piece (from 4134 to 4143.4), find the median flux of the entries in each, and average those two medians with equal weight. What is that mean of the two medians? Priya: 14.0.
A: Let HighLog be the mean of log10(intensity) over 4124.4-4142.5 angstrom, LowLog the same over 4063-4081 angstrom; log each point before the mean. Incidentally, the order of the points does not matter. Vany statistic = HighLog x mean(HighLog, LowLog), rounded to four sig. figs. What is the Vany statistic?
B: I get 1.286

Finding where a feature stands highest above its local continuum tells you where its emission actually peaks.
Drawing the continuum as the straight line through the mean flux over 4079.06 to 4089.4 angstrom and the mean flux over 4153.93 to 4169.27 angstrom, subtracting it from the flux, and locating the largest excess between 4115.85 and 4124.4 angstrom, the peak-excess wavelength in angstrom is 4116.33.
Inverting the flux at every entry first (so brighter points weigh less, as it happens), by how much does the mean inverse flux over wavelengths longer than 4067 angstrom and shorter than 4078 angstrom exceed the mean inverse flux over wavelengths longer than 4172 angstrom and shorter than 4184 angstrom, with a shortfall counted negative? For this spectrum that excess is -0.007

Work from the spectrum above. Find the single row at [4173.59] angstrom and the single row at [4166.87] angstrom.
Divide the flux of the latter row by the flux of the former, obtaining 1.08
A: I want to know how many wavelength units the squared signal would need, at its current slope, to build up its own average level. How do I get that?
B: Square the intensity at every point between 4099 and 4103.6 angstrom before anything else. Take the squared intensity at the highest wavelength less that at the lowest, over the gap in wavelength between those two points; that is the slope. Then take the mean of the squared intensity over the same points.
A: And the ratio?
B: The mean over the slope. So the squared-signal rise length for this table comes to -46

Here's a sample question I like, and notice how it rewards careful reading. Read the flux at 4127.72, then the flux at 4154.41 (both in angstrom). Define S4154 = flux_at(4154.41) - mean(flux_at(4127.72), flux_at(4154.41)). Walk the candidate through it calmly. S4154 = -1.0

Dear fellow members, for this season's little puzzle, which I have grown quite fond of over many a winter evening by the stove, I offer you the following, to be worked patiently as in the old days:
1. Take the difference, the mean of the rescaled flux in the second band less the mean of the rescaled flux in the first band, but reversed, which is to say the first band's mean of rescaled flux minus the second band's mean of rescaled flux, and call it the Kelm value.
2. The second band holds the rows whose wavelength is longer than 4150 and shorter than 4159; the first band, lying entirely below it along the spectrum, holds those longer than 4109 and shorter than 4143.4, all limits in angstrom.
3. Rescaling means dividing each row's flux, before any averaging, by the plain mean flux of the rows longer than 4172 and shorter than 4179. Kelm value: 0.15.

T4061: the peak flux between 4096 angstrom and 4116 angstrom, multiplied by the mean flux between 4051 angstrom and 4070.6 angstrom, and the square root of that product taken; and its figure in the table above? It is 15.0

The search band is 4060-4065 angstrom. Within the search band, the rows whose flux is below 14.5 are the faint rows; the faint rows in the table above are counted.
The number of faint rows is 5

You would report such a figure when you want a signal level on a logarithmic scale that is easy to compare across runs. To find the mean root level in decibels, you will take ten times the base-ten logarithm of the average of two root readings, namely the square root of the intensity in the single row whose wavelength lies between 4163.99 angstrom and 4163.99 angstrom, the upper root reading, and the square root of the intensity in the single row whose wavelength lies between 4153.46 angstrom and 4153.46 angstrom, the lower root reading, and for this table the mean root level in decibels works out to 5.55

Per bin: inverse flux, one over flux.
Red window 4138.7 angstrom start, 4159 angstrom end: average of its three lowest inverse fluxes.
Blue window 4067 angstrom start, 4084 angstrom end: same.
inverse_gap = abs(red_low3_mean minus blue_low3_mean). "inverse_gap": 0.0079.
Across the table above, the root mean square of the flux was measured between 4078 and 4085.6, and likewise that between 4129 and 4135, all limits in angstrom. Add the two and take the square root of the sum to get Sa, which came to 5.25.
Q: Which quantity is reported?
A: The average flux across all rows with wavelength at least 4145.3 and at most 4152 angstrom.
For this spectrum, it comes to 12.85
